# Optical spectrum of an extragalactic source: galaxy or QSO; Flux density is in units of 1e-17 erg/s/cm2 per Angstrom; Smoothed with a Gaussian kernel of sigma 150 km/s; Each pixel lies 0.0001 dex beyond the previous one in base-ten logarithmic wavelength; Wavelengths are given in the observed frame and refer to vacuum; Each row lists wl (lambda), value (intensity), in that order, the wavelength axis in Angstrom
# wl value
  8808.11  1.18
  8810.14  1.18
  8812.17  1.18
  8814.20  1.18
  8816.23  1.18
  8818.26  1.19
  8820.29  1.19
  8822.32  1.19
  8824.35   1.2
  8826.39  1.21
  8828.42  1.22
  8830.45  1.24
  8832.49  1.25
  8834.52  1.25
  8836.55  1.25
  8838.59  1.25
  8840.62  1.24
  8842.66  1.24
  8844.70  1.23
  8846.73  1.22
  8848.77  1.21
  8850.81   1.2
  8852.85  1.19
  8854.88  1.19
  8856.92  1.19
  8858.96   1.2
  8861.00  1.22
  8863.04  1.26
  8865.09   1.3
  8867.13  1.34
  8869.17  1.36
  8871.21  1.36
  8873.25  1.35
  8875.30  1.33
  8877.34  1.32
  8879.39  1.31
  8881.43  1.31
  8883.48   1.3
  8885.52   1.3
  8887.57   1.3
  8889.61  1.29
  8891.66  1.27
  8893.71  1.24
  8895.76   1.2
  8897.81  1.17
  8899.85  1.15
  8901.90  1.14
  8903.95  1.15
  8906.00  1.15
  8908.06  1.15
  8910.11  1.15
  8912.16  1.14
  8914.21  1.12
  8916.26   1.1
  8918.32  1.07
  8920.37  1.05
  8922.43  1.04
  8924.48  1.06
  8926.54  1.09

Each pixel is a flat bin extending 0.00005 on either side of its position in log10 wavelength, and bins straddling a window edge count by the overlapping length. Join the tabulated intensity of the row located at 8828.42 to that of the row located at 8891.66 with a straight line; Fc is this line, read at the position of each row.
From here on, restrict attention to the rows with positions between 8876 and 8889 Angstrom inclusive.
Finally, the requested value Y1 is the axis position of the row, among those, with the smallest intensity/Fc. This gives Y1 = 8887.57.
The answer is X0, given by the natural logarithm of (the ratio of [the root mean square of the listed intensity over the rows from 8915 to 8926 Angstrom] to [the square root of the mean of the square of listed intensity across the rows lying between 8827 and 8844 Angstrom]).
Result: -0.15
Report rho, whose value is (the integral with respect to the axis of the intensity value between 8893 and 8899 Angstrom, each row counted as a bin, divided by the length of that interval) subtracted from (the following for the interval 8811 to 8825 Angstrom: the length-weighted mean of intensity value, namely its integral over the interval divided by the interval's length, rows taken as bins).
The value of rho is -0.01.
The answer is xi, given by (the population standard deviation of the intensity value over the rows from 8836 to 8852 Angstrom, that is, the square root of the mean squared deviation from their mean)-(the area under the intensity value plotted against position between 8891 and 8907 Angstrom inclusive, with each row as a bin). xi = -18.9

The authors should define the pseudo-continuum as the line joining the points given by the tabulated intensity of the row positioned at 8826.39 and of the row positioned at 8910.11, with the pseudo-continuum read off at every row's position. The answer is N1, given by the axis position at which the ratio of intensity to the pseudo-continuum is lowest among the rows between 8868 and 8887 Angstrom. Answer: 8883.48 Angstrom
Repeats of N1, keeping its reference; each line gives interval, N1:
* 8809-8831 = 8810.14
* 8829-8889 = 8852.85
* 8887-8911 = 8901.90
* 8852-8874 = 8852.85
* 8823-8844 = 8824.35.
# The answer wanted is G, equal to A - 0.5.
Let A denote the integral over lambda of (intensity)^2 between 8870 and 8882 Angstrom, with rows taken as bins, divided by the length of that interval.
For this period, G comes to 1.3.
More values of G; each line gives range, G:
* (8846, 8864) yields 1.0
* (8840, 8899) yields 1.1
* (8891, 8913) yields 0.9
